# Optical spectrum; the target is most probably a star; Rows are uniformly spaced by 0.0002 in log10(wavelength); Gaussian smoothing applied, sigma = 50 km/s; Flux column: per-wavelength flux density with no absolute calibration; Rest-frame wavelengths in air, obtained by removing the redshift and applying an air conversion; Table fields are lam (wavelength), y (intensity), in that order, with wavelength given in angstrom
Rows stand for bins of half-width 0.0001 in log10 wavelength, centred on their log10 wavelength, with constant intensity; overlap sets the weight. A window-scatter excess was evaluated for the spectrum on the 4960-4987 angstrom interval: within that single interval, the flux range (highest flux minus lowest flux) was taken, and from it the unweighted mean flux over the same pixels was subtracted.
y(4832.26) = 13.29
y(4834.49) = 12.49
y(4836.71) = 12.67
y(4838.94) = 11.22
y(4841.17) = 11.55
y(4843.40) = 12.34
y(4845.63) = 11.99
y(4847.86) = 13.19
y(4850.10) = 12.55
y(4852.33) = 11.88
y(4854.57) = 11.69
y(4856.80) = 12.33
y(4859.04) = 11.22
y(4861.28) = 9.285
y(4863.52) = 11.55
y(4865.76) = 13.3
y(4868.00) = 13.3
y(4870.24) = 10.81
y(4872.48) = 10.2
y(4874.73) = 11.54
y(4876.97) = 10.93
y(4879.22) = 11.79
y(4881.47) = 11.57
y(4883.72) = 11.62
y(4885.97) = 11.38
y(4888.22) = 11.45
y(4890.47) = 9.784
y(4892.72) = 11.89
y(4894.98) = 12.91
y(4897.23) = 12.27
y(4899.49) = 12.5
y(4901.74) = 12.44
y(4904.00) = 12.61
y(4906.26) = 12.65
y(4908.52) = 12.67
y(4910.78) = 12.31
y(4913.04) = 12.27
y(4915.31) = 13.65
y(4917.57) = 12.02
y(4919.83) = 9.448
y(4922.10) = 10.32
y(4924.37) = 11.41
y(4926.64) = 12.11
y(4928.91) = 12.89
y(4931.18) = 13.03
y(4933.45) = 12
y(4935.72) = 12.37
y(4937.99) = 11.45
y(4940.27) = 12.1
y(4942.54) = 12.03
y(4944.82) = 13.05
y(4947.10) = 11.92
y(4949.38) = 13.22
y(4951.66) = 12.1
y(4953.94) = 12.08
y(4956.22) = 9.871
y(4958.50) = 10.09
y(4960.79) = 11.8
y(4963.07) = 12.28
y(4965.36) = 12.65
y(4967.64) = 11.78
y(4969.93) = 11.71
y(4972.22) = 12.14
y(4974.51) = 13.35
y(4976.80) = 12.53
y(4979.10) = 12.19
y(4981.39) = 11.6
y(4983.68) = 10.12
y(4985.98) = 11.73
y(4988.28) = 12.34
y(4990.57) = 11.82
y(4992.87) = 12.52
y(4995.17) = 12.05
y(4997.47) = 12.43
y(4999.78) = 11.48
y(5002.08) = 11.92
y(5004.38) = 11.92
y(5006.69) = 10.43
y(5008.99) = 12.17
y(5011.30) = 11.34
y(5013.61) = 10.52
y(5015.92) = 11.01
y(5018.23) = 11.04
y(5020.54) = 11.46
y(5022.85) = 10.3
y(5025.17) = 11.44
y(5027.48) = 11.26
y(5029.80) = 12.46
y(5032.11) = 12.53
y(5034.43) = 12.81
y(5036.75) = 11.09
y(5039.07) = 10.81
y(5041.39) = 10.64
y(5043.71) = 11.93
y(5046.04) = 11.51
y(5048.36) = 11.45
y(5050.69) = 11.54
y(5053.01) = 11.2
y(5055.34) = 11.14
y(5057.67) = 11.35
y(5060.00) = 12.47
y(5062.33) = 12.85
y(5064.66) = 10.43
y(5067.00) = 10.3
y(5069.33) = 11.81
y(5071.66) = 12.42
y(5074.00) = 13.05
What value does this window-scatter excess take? -8.76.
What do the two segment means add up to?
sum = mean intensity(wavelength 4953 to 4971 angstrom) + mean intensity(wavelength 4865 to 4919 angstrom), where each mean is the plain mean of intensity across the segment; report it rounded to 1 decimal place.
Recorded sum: 23.5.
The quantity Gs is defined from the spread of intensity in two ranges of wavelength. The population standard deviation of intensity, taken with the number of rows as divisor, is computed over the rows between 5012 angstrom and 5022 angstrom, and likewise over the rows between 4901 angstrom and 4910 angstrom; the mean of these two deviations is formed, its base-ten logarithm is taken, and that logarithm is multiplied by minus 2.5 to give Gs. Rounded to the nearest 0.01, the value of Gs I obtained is 1.69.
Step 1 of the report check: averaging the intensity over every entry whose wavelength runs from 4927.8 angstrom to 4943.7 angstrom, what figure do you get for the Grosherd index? 12.27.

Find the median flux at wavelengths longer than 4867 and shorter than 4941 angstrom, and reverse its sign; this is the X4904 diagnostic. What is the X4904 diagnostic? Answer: -12.02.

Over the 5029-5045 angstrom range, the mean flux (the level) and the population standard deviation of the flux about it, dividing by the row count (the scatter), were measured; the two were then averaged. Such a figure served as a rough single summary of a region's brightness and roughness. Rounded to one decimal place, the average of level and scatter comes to 6.3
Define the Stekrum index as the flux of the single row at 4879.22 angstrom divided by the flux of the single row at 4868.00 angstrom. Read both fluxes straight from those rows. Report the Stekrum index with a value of 0.89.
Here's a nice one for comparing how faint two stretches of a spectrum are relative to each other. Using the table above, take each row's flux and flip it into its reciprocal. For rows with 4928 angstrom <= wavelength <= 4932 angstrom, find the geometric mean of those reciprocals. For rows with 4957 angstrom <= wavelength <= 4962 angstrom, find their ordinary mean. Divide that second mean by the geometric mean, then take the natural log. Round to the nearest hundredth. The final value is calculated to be 0.18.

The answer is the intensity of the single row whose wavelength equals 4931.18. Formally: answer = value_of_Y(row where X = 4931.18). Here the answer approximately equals 13.03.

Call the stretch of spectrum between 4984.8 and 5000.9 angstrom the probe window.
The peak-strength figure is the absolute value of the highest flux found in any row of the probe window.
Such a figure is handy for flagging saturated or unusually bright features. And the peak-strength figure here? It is 12.5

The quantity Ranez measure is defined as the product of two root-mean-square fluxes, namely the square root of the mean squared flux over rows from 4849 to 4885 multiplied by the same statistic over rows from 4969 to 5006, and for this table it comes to 140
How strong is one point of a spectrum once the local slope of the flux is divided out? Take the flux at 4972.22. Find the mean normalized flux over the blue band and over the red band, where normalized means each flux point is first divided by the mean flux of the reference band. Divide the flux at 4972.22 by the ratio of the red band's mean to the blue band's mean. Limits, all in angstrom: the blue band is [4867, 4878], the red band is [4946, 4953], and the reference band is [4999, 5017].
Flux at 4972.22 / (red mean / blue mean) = 11.1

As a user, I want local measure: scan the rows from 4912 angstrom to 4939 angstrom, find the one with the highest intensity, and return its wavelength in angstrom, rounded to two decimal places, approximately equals 4915.31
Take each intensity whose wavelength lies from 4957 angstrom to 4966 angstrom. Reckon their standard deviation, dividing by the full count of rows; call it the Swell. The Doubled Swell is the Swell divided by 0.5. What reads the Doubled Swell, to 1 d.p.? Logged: 2.0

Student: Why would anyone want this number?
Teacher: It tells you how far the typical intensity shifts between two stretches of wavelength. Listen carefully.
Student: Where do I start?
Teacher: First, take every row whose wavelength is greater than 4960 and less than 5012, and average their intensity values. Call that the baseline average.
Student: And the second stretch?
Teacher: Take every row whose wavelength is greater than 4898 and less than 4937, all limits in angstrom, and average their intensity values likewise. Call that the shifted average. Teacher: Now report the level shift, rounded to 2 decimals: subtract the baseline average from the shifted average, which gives 0.23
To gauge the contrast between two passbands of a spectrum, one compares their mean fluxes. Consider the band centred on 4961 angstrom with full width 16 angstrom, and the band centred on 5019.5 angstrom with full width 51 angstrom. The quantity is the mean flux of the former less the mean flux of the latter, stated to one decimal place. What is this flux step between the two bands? 0.0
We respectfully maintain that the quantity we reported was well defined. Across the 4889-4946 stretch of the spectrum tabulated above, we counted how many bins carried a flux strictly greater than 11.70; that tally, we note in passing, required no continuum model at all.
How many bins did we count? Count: 20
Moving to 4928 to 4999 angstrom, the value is 26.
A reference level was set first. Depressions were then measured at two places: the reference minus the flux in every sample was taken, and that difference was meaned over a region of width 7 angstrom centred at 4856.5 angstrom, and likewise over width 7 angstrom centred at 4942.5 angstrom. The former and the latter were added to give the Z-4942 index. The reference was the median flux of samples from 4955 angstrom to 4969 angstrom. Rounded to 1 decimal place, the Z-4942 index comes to -0.6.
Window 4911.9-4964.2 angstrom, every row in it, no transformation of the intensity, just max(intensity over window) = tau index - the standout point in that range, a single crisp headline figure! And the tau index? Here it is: 13.65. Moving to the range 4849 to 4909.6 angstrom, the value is 13.3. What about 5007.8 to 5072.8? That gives 12.85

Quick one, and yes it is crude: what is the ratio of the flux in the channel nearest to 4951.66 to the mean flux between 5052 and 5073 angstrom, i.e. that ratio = 1.05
